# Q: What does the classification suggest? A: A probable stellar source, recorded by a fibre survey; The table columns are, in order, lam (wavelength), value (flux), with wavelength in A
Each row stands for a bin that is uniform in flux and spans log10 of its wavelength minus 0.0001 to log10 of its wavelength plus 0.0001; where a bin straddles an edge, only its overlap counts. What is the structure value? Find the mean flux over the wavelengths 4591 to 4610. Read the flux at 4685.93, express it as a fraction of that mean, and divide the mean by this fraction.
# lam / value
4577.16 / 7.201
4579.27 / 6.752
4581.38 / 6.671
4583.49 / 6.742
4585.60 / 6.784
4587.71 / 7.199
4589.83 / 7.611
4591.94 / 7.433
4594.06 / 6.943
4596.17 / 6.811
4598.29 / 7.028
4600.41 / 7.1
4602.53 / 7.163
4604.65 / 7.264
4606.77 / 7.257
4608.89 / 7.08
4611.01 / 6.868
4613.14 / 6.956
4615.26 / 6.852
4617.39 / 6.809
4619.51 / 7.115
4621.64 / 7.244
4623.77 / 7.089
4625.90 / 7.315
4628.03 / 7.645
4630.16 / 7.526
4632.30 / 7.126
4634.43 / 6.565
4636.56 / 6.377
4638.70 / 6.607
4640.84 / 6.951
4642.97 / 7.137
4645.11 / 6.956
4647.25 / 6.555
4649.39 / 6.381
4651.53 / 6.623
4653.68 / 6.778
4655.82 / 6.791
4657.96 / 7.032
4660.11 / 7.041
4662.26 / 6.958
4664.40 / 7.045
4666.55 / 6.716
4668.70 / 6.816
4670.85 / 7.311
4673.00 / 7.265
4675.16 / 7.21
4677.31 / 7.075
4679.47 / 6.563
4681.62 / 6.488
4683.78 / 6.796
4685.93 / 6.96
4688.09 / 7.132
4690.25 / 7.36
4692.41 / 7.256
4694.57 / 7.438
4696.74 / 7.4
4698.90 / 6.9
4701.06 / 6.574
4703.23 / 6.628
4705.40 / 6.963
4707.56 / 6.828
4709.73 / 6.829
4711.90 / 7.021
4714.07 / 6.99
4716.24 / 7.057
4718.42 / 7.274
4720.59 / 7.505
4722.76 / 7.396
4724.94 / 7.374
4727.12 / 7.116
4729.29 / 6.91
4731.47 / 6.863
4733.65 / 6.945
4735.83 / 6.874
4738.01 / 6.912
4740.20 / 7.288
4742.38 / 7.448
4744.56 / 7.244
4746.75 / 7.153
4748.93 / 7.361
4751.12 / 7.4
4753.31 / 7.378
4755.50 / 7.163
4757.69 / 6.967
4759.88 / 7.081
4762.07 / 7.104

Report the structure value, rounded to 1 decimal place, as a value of 7.3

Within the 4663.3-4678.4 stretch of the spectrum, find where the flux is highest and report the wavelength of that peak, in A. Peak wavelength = 4670.85 A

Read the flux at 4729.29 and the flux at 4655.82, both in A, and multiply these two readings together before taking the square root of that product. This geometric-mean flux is 6.85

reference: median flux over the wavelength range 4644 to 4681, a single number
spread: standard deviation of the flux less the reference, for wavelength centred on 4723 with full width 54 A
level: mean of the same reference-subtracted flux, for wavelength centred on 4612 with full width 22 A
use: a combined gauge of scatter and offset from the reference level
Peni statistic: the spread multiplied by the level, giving 0.027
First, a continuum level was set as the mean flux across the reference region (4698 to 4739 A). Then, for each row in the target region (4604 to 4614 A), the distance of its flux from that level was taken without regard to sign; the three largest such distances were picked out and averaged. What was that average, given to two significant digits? 0.22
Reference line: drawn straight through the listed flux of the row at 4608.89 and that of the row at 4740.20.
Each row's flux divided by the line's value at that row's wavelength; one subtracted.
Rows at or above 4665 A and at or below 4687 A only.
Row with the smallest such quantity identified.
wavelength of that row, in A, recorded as 4681.62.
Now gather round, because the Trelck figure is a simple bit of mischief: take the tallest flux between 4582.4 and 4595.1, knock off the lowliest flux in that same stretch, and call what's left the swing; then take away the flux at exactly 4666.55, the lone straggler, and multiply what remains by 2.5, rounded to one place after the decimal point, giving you -14.6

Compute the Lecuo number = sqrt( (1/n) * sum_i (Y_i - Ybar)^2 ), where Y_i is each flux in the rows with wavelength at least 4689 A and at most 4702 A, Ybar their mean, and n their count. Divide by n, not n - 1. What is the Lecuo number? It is 0.315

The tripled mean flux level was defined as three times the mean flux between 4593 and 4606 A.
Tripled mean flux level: 21.2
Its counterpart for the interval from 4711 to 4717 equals 21.1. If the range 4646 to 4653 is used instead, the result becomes 19.6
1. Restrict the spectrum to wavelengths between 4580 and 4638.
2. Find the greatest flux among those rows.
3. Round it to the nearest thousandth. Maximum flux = 7.645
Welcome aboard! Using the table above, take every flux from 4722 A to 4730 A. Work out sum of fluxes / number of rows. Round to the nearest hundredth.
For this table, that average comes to 7.20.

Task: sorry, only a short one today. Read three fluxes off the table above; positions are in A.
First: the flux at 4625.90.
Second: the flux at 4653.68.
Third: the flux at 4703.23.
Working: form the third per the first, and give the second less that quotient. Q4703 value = 5.87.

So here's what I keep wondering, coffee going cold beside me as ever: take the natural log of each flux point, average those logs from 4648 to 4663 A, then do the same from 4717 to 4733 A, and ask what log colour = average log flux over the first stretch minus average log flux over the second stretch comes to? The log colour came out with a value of -0.058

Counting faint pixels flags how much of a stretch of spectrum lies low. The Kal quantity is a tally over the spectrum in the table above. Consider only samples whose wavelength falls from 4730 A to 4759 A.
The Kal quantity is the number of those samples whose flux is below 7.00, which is 5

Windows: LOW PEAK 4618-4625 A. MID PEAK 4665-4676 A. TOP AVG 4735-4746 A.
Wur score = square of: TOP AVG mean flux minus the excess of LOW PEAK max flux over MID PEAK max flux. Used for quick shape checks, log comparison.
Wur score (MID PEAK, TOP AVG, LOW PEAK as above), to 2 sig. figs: 52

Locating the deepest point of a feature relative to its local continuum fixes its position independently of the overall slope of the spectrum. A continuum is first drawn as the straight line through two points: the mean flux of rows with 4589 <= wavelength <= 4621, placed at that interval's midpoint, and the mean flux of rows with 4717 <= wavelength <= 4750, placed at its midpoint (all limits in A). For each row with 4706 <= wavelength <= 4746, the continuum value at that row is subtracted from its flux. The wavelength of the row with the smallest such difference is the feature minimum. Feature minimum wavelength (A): 4709.73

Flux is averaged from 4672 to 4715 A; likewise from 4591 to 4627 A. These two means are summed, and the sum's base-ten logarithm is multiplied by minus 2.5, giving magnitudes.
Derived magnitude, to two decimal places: -2.87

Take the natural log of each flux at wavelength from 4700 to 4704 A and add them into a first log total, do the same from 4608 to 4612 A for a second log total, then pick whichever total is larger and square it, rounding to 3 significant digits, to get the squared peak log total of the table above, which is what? 15.1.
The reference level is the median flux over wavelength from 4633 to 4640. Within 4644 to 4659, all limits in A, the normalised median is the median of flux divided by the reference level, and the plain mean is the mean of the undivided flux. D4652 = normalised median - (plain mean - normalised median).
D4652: -4.67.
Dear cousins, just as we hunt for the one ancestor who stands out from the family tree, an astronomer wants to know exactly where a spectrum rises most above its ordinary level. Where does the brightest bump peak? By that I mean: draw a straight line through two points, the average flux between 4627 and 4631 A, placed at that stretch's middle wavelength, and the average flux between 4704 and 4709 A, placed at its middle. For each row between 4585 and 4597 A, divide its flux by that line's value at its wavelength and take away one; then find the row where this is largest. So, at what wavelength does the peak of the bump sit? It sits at 4589.83 A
